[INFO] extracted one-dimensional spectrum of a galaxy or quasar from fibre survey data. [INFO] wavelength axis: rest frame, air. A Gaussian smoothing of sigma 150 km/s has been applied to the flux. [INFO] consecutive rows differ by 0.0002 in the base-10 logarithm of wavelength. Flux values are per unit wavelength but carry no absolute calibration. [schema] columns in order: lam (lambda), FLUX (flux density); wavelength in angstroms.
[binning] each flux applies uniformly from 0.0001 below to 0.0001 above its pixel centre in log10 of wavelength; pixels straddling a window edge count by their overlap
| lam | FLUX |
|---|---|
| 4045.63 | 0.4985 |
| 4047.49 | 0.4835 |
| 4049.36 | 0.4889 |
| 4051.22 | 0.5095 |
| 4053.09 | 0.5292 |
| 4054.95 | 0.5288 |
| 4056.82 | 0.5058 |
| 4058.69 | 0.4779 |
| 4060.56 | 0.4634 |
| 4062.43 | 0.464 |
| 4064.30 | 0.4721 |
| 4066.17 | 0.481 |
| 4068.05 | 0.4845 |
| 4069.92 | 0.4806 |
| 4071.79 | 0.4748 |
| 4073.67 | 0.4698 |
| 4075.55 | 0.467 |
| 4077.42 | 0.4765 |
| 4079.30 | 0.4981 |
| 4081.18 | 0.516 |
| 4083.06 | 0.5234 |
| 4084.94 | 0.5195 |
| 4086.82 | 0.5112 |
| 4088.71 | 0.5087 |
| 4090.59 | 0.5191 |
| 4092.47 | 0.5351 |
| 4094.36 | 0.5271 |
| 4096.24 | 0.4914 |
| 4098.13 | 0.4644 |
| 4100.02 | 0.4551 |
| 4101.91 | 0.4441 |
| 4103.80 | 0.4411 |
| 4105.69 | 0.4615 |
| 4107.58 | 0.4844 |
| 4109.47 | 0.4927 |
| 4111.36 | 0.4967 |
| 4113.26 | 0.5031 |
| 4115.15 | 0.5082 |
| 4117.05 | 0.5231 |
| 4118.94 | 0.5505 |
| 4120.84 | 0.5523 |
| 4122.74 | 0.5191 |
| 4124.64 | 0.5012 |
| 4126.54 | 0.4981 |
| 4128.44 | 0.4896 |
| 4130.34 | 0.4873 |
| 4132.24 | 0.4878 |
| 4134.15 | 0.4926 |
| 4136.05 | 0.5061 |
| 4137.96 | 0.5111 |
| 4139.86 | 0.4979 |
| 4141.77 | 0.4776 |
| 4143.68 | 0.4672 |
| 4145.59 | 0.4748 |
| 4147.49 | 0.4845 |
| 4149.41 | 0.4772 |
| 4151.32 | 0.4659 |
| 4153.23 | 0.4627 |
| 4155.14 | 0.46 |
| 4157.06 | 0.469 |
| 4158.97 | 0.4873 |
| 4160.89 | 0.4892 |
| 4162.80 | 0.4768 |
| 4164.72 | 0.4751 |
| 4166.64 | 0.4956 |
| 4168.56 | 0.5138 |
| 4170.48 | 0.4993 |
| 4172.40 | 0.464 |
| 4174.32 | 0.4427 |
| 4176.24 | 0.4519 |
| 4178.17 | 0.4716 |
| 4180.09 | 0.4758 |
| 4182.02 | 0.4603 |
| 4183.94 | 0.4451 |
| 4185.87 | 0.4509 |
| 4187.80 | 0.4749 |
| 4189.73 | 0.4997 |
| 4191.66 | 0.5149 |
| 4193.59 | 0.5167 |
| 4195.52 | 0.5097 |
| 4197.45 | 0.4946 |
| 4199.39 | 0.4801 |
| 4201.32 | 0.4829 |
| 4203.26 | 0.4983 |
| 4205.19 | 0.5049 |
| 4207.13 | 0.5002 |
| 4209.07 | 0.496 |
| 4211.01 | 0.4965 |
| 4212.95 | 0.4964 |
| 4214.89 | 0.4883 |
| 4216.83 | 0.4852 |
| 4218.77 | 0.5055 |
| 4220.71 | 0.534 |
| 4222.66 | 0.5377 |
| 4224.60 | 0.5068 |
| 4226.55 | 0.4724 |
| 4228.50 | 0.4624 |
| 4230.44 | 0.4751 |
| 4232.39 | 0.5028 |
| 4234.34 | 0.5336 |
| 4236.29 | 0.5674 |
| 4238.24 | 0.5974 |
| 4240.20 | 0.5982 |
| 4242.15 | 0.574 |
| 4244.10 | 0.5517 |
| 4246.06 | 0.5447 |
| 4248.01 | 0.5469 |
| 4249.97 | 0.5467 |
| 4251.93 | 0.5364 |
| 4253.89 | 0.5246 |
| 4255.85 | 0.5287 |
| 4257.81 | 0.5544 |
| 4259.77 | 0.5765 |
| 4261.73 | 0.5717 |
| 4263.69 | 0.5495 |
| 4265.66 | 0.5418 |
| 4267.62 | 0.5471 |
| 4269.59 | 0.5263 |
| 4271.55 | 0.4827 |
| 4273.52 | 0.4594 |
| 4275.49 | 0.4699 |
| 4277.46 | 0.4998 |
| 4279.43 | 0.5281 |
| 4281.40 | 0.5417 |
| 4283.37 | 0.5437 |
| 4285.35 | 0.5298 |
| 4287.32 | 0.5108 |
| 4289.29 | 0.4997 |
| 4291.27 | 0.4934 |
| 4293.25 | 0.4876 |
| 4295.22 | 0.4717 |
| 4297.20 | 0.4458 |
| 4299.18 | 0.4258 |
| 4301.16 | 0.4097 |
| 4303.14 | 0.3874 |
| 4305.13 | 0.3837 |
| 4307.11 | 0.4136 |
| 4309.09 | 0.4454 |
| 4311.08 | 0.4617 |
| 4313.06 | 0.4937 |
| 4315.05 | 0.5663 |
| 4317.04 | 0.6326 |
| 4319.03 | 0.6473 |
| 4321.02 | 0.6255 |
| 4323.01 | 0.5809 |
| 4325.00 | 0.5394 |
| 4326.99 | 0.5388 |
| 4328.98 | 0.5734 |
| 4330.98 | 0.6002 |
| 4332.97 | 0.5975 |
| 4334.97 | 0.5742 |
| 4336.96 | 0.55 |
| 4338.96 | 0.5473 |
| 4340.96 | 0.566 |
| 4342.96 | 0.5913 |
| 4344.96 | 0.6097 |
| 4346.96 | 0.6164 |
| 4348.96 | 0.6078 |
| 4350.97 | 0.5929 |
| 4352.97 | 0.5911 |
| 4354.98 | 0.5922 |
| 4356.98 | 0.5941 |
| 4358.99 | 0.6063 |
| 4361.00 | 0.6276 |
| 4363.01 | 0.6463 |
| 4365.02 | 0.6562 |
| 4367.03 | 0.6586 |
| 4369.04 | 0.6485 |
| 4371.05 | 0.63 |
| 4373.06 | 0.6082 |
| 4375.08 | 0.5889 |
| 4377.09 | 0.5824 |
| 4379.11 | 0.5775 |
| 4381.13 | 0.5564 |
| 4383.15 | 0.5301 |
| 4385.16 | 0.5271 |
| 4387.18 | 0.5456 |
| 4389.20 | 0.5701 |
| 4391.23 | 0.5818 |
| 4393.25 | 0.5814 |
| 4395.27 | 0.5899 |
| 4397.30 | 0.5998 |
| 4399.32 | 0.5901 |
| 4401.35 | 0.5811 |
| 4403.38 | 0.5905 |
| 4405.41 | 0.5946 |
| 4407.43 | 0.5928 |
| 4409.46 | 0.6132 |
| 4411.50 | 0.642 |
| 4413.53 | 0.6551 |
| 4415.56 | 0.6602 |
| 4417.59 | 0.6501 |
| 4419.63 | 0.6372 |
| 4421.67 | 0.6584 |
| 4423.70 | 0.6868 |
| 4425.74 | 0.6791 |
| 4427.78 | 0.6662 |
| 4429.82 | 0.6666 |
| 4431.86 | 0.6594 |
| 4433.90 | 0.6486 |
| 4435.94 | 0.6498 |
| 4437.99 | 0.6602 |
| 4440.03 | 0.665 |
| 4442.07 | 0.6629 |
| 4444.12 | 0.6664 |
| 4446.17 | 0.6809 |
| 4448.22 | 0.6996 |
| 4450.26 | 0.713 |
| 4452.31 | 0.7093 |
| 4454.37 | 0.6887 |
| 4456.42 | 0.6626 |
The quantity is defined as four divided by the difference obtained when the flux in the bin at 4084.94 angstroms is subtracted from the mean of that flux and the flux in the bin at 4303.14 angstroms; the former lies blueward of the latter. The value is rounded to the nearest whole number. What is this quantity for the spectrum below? -61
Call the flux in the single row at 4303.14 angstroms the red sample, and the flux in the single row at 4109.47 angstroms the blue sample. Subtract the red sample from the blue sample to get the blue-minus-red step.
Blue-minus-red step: 0.11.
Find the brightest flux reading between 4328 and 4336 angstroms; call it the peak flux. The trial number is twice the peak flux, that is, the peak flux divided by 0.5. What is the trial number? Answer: 1.20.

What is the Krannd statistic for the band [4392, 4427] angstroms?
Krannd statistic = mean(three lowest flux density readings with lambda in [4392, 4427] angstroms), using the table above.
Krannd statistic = 0.58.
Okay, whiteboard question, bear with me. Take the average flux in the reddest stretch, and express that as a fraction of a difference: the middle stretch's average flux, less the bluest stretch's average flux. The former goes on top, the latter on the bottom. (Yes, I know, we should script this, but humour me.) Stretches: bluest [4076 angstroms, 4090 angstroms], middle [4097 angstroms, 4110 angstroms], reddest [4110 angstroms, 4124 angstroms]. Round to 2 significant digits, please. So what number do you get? -12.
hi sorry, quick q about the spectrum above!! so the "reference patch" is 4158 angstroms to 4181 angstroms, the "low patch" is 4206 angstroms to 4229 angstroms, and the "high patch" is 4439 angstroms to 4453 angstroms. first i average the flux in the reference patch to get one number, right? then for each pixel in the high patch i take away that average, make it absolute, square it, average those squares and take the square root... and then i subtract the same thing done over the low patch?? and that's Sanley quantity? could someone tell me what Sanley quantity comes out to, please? 0.179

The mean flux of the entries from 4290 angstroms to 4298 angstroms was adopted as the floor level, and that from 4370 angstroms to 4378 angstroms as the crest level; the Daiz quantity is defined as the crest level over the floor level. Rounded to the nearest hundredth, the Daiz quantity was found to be 1.27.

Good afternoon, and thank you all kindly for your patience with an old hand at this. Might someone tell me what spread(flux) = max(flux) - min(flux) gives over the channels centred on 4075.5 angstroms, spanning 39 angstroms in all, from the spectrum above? 0.072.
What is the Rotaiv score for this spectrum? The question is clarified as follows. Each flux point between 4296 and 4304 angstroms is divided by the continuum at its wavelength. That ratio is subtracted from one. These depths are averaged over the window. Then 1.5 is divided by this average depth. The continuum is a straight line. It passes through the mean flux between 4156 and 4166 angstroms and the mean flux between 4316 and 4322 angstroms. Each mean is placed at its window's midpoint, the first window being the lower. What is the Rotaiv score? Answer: 5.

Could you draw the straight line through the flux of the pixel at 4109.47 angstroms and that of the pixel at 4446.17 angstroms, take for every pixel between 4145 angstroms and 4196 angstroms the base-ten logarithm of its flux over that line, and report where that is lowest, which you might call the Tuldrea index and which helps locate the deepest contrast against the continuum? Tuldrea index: 4183.94 angstroms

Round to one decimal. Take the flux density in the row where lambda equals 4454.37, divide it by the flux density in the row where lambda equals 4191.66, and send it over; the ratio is 1.3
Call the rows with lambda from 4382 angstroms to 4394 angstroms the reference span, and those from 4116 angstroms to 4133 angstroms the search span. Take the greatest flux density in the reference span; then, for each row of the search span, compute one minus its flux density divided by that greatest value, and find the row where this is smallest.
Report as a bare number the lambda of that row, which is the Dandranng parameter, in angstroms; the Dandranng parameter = 4120.84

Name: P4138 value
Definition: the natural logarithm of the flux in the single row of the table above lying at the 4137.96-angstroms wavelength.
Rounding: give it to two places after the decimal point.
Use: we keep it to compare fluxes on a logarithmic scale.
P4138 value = -0.67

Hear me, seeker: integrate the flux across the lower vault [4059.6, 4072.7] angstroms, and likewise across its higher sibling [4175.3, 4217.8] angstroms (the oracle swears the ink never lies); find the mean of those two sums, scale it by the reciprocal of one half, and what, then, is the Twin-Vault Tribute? 27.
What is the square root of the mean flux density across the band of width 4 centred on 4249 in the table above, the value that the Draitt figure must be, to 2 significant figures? 0.74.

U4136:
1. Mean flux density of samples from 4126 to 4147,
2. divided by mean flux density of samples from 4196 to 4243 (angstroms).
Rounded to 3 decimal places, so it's 0.957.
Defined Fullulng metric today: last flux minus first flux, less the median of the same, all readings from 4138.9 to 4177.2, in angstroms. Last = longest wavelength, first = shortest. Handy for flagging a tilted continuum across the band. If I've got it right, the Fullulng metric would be -0.52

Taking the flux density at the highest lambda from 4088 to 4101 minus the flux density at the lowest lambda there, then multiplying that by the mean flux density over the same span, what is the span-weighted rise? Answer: -0.03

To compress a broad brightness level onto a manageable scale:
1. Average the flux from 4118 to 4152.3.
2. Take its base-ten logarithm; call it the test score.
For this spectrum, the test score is -0.30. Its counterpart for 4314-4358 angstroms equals -0.23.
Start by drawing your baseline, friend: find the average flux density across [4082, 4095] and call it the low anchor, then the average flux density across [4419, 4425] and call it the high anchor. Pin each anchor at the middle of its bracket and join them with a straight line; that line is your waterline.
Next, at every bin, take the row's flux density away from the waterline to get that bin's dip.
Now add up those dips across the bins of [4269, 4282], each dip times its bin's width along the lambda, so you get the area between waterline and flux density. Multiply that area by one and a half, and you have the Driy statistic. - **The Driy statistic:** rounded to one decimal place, 2.0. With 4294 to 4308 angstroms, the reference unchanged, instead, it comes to 4.0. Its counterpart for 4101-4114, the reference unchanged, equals 1.1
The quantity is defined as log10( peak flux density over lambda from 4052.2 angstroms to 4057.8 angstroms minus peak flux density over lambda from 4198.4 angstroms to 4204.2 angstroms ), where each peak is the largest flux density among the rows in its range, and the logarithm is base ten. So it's -1.51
